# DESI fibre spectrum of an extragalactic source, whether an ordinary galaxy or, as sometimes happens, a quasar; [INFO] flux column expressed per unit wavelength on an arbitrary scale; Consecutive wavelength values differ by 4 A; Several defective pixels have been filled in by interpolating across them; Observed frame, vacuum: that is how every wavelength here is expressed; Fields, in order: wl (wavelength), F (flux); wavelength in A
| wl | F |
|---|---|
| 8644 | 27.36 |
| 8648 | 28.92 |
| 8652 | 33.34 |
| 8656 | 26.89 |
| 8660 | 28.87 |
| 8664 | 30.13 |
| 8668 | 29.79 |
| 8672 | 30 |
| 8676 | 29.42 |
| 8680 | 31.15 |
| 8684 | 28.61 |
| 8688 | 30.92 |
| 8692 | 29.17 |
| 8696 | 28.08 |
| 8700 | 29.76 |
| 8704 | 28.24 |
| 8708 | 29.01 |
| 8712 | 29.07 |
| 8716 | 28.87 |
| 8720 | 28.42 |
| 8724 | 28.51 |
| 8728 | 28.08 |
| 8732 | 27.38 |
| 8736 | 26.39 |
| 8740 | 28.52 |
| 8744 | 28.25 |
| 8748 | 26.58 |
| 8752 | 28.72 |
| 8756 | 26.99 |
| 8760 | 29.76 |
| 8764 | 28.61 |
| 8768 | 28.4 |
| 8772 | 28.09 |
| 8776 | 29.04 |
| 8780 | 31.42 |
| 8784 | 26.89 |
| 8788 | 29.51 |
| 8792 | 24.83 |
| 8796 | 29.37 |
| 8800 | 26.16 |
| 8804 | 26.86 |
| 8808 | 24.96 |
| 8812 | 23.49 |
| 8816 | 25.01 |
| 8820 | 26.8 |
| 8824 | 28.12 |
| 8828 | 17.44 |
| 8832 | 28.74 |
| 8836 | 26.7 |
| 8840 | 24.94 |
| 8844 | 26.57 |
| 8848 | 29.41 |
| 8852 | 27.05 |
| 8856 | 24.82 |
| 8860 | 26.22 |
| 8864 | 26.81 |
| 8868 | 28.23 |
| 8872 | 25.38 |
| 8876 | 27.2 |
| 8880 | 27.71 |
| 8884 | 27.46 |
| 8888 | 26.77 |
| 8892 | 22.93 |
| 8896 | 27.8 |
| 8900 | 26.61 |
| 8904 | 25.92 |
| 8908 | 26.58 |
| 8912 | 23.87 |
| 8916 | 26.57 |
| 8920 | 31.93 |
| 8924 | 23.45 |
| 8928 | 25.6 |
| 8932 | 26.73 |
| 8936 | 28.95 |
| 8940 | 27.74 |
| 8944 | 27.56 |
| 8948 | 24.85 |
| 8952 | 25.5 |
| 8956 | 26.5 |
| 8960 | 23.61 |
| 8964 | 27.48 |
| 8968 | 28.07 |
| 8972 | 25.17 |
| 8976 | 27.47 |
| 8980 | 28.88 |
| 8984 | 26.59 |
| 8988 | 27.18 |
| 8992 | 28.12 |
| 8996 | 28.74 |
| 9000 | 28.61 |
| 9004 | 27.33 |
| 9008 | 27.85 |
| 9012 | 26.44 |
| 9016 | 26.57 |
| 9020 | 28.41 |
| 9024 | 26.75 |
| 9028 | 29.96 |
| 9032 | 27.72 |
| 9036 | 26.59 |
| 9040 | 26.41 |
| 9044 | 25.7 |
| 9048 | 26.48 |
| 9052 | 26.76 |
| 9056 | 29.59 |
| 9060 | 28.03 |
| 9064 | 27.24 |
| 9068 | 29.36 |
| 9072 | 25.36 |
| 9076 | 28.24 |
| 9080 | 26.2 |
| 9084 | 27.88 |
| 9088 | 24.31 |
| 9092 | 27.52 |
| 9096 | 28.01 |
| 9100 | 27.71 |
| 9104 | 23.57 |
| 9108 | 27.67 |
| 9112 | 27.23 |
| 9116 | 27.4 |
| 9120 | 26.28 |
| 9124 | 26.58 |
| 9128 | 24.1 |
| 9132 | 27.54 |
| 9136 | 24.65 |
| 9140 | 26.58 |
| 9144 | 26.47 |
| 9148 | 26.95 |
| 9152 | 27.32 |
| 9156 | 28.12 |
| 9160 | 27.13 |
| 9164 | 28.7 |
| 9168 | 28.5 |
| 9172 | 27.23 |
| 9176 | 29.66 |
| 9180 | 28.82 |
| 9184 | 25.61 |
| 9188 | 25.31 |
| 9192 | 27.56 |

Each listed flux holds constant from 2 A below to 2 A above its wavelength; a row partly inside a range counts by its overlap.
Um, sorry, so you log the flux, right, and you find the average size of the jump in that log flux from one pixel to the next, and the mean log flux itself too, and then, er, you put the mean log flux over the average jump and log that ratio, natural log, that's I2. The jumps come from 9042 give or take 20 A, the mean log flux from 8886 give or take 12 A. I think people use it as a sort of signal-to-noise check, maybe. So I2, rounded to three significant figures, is 4.16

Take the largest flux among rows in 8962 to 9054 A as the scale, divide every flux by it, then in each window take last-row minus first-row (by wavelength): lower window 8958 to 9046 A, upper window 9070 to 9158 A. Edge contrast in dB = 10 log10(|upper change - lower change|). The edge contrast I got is -17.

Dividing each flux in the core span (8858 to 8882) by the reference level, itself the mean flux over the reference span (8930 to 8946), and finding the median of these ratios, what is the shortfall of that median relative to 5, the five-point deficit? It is 4.03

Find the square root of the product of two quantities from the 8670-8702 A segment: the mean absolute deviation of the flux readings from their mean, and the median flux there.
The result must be 4.9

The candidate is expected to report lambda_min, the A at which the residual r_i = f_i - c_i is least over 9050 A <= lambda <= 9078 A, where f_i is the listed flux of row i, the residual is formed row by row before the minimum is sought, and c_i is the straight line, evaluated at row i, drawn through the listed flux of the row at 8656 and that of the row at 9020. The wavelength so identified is 9072 A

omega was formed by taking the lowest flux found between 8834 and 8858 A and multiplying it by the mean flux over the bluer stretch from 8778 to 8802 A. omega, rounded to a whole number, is 696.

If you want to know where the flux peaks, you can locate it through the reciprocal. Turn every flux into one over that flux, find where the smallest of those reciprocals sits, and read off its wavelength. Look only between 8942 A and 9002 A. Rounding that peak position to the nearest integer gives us 8980 A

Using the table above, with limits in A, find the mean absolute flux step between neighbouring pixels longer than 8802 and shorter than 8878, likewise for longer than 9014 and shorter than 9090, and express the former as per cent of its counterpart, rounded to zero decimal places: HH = 152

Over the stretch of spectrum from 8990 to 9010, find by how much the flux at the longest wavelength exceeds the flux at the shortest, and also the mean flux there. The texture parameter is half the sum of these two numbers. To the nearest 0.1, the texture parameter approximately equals 13.9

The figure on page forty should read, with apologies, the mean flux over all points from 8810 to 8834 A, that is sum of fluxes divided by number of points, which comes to 24.9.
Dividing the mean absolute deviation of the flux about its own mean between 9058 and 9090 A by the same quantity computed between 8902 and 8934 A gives 0.8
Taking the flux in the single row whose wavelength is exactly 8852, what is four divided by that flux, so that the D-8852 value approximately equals 0.148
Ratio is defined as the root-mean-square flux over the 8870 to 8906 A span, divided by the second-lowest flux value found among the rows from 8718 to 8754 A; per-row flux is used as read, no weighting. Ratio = 1.00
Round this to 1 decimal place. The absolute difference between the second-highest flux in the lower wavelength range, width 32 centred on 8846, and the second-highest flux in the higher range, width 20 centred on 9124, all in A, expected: 1.3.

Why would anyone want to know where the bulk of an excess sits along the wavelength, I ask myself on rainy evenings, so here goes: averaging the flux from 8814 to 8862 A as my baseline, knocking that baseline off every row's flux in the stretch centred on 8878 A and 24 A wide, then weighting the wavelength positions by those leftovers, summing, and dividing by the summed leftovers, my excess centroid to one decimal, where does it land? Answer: 8877.8 A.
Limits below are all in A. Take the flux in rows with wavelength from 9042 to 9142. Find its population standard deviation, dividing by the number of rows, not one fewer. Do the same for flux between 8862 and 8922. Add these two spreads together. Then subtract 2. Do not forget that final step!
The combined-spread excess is 1.46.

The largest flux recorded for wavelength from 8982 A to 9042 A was 29.96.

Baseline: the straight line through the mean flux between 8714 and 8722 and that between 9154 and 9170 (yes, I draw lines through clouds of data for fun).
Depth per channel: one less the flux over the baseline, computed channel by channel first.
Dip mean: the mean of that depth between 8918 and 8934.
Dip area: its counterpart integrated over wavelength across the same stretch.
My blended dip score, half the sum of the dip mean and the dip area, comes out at 0.4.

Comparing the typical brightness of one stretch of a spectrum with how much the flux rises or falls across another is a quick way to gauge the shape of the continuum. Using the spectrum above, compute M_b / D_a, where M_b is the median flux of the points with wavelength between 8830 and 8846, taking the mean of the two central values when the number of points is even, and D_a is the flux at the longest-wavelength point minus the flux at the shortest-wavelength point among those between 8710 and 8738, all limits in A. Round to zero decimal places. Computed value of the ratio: -10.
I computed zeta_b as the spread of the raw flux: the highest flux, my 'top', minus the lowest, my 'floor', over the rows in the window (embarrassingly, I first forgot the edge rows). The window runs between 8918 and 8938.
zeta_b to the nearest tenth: 8.5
